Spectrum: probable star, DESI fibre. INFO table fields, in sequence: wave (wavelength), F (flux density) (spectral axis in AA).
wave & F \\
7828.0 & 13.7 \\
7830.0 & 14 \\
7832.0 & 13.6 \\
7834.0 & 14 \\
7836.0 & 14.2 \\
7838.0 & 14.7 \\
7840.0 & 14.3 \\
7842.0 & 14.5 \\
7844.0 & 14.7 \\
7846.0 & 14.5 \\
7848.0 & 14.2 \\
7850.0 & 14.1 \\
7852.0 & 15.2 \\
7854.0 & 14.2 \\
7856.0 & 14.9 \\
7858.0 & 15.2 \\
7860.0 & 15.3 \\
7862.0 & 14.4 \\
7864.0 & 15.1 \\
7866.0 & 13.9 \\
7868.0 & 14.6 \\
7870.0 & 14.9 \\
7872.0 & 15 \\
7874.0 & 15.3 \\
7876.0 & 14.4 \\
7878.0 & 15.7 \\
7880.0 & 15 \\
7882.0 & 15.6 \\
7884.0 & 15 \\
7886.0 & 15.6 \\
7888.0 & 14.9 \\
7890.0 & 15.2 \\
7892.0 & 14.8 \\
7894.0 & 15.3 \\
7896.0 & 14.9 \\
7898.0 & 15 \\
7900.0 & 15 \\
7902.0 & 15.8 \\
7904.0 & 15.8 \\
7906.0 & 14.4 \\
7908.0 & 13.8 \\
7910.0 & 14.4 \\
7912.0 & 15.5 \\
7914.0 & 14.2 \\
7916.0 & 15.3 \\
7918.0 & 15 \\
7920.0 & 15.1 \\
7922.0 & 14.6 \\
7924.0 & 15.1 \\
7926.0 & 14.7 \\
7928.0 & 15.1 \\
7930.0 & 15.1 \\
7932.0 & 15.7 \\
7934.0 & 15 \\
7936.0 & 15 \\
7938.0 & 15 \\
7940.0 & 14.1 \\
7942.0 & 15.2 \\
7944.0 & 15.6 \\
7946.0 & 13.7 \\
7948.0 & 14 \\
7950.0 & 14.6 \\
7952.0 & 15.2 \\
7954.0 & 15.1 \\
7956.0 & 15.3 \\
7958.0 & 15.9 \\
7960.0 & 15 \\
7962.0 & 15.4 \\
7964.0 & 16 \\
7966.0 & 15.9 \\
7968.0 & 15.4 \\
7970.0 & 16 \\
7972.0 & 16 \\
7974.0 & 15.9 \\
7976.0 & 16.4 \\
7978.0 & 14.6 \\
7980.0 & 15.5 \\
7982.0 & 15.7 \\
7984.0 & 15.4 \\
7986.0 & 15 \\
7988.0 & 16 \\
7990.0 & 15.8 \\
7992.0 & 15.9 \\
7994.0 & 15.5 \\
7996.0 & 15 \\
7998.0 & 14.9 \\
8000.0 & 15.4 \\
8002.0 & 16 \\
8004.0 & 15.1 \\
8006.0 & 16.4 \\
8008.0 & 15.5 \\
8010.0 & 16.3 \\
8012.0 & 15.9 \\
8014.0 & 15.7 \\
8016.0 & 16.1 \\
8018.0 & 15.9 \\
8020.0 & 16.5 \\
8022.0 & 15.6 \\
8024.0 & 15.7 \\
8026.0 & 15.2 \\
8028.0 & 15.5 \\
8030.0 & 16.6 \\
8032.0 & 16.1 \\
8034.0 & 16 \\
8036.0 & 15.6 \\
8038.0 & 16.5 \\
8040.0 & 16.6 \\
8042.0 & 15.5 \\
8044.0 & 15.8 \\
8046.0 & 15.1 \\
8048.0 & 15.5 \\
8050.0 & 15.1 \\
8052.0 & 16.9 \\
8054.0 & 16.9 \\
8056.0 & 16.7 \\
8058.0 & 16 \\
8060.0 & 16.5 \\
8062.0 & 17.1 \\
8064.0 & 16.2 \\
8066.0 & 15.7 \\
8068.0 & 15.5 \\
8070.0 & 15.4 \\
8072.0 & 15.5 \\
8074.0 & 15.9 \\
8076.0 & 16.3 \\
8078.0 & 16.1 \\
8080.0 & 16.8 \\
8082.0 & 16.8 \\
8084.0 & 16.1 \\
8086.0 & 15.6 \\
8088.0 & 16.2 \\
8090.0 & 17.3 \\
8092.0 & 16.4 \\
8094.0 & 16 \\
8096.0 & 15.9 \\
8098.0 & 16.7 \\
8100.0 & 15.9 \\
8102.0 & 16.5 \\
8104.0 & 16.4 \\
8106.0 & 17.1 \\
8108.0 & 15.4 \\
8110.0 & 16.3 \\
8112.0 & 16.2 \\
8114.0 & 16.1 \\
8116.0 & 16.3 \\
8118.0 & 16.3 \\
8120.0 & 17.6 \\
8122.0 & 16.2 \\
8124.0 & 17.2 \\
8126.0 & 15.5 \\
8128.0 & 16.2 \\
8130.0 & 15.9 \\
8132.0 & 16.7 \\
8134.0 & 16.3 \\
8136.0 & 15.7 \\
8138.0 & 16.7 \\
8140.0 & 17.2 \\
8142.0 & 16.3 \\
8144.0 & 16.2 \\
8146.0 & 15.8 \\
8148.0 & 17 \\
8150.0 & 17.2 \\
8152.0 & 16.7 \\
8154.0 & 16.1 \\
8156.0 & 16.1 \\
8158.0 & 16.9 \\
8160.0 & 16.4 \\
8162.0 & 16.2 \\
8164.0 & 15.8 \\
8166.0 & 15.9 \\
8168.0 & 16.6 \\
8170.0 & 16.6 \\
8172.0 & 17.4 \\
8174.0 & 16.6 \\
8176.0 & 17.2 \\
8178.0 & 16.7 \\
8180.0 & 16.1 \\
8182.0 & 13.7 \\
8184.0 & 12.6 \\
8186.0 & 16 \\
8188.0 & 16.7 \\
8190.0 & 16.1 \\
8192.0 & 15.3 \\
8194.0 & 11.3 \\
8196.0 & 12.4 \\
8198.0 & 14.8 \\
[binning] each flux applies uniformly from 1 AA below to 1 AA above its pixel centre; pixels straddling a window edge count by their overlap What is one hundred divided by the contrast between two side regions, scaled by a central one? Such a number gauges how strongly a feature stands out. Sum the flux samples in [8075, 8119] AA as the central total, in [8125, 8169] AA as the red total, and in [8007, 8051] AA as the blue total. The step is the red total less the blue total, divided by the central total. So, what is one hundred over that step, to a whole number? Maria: 3232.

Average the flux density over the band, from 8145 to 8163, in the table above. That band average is 16.5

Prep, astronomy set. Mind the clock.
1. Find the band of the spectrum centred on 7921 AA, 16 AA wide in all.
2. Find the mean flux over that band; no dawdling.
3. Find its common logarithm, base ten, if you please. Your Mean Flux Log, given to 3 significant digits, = 1.17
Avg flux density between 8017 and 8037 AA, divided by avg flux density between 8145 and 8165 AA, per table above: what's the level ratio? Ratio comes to 0.97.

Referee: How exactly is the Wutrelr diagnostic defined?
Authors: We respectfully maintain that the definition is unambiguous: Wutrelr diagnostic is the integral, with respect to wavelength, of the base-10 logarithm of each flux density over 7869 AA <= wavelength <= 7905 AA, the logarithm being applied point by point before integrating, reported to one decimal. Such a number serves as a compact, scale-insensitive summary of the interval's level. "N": 42.5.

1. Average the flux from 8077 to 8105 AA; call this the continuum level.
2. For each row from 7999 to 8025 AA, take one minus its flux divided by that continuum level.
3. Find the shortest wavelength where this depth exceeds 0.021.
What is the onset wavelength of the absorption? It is 8000.0 AA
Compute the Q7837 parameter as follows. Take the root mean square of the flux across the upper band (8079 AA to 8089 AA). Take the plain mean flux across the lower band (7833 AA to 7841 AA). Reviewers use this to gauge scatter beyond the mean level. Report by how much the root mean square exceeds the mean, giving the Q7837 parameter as 2.0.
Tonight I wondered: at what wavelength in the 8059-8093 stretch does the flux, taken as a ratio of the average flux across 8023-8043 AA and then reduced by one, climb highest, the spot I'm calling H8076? 8090.0 AA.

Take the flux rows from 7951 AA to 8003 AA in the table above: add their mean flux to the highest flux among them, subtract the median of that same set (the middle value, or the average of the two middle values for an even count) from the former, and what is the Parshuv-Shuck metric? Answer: 16.4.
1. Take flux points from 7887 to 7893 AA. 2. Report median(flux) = 14.9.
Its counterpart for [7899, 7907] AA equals 15.4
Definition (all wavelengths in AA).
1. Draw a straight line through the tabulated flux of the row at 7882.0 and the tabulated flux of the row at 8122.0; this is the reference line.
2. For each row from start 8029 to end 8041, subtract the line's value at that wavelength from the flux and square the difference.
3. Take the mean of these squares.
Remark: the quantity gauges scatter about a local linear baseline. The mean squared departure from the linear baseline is 0.198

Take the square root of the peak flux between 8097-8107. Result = 4.14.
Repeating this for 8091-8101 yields 4.09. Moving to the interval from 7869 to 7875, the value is 3.91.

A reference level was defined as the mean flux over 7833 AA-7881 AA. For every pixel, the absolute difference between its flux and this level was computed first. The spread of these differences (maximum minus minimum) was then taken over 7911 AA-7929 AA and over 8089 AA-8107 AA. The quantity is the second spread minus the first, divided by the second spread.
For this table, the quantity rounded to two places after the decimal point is 0.43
